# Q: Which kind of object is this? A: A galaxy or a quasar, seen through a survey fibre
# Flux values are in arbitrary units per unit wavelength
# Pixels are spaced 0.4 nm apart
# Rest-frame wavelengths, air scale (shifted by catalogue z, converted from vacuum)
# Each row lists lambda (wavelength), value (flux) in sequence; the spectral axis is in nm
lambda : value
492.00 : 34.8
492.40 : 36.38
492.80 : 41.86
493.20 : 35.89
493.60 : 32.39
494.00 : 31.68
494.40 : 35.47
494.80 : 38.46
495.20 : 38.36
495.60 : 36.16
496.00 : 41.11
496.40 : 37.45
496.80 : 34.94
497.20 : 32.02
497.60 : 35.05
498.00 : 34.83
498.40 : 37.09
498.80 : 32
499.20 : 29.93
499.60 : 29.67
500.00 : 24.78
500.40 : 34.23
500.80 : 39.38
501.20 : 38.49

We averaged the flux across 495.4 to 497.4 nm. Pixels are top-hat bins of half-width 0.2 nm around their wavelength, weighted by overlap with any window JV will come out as 36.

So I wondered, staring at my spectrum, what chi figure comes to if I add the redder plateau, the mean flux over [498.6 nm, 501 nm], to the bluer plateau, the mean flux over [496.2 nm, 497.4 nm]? 66.5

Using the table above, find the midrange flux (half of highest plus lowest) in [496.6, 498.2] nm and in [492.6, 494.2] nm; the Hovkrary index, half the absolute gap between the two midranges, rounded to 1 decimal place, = 1.6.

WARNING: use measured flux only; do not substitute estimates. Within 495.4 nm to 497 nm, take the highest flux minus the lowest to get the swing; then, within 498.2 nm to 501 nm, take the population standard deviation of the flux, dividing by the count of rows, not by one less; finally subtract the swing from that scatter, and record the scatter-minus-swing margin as -1.6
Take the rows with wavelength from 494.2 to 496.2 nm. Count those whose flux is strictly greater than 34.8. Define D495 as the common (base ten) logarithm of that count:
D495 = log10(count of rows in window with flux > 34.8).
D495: 0.70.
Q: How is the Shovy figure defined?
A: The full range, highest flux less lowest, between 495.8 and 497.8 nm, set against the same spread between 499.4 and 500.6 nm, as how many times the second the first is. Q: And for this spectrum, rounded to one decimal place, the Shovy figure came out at 1.0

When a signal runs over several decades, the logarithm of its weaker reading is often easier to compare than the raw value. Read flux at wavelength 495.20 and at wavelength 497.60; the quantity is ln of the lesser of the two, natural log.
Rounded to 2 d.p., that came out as 3.56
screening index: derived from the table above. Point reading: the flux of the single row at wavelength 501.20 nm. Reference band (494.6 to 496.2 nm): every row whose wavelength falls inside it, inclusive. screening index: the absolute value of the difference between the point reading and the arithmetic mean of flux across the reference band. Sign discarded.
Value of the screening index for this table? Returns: 0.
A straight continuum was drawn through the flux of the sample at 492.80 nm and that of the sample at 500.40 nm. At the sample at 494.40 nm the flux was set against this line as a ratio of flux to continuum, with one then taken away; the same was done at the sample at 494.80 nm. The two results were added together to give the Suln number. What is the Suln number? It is -0.15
